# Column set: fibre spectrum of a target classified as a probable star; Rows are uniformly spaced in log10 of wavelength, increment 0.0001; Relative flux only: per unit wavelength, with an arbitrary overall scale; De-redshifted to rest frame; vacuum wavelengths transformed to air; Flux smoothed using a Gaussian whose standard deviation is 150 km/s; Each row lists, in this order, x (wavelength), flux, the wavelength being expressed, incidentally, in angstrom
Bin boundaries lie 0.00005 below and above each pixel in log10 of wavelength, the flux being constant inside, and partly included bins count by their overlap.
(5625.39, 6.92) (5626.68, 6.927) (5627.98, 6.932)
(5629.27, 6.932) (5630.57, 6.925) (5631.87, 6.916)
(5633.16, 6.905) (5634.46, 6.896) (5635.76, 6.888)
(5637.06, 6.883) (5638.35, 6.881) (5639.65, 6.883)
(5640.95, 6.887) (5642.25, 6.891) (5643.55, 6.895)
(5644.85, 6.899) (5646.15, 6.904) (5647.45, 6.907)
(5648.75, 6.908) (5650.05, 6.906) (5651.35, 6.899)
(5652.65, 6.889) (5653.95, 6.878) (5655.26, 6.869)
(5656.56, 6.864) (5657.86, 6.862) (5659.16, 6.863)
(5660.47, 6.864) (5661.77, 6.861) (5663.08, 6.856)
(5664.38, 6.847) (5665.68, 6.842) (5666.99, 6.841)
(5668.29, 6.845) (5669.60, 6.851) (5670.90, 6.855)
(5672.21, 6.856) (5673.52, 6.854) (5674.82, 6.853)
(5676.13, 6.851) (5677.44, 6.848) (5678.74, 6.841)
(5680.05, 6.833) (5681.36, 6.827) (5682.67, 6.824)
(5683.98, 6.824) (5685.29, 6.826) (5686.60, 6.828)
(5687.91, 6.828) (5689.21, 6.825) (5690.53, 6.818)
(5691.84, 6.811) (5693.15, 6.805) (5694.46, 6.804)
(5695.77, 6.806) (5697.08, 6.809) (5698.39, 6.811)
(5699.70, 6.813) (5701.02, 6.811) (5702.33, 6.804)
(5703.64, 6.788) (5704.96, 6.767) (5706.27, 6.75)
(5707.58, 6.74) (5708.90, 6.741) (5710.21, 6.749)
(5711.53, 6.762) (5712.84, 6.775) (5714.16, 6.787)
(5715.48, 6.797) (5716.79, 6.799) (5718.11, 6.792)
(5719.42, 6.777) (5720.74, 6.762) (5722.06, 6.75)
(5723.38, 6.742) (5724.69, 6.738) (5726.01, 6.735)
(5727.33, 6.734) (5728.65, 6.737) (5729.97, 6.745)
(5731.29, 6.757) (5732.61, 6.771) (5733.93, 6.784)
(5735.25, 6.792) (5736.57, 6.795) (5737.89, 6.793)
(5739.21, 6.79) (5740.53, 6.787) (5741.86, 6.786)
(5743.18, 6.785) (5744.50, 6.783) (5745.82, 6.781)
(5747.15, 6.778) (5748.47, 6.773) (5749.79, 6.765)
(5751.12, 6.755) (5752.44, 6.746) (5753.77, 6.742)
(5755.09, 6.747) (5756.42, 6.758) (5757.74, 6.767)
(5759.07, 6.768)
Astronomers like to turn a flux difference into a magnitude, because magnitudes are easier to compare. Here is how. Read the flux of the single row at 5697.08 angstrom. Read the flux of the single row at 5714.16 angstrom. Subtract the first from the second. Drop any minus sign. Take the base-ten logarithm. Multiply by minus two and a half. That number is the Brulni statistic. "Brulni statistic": 4.1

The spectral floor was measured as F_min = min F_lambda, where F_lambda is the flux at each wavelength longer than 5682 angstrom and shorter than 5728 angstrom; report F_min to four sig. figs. 6.734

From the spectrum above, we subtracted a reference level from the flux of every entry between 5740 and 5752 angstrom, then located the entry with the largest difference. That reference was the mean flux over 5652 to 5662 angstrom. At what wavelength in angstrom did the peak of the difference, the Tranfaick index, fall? 5740.53 angstrom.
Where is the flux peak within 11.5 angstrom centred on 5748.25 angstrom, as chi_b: 5743.18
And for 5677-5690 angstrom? 5677.44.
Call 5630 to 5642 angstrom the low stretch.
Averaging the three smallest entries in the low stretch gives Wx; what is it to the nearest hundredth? 6.88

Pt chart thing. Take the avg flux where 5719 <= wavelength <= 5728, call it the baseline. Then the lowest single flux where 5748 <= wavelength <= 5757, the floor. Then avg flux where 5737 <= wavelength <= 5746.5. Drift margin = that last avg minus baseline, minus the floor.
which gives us -6.70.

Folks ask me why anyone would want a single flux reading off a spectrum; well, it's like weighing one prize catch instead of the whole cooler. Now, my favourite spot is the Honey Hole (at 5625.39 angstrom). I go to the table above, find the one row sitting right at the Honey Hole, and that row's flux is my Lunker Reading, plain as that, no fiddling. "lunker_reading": 6.92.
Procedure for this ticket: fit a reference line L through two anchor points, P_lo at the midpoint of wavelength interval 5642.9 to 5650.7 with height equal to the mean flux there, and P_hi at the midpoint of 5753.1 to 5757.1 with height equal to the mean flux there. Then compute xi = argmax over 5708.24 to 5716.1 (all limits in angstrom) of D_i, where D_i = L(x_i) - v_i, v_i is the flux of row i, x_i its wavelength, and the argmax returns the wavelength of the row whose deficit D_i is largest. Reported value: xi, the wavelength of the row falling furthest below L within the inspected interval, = 5708.90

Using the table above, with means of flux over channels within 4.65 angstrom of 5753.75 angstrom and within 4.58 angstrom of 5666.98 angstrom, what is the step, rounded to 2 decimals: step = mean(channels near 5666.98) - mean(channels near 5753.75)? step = 0.09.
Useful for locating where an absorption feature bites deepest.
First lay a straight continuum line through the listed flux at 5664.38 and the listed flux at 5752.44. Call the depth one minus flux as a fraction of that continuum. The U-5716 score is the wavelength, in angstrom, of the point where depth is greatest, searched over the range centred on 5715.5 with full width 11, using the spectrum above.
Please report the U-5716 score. 5710.21 angstrom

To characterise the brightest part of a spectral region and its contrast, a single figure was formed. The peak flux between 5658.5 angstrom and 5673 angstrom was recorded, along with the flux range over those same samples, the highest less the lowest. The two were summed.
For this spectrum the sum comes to 6.89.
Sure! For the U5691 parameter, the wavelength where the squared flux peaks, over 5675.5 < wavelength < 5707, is 5676.13 angstrom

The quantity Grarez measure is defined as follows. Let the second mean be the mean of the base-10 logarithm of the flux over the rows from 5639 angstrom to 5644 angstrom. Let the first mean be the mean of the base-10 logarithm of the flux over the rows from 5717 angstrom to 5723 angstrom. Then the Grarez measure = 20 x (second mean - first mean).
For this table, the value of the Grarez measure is 0.15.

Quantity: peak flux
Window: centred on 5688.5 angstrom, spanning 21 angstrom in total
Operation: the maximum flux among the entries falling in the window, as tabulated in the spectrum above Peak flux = 6.841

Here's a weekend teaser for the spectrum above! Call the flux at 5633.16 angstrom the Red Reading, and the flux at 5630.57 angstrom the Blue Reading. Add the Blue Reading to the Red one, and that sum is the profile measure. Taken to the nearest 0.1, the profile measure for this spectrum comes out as 13.8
